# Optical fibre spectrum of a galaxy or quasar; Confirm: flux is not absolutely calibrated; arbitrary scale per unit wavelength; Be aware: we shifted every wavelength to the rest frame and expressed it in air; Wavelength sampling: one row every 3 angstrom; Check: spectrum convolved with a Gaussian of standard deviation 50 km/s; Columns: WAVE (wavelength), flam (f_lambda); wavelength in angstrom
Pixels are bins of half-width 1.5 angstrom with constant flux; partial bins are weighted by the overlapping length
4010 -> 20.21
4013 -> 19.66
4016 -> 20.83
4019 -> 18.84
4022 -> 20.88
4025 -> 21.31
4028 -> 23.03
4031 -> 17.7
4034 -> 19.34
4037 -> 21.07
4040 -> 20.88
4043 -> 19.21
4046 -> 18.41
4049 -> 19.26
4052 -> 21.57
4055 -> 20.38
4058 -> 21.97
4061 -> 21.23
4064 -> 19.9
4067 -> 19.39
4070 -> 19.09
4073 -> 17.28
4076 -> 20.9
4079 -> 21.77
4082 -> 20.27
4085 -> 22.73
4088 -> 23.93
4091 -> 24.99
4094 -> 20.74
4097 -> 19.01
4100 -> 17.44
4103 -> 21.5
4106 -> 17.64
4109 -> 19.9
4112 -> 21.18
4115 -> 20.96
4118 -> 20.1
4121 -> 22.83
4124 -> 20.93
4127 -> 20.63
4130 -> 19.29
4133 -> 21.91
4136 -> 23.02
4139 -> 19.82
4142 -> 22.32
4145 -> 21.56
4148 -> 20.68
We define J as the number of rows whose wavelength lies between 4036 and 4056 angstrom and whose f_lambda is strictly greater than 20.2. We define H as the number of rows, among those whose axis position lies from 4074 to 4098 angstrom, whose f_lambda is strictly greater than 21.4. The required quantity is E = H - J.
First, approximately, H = 4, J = 4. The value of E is 0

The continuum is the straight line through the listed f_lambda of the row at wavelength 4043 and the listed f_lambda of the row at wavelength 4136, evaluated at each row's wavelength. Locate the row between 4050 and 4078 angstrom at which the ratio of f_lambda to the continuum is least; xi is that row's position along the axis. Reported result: 4073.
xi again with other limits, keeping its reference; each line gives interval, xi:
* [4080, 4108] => 4100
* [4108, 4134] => 4130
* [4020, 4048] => 4031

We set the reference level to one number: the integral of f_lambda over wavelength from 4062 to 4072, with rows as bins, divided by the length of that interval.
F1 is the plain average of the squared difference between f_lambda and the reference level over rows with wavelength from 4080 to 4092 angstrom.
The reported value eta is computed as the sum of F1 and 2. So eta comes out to 17.6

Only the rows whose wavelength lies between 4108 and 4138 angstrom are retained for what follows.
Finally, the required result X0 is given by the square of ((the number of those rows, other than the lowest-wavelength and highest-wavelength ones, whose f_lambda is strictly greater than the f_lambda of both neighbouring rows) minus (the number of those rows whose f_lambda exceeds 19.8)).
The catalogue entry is 49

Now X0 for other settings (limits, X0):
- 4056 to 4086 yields 36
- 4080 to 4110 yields 25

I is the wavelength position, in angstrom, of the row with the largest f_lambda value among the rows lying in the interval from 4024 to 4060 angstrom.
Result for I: 4028 angstrom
